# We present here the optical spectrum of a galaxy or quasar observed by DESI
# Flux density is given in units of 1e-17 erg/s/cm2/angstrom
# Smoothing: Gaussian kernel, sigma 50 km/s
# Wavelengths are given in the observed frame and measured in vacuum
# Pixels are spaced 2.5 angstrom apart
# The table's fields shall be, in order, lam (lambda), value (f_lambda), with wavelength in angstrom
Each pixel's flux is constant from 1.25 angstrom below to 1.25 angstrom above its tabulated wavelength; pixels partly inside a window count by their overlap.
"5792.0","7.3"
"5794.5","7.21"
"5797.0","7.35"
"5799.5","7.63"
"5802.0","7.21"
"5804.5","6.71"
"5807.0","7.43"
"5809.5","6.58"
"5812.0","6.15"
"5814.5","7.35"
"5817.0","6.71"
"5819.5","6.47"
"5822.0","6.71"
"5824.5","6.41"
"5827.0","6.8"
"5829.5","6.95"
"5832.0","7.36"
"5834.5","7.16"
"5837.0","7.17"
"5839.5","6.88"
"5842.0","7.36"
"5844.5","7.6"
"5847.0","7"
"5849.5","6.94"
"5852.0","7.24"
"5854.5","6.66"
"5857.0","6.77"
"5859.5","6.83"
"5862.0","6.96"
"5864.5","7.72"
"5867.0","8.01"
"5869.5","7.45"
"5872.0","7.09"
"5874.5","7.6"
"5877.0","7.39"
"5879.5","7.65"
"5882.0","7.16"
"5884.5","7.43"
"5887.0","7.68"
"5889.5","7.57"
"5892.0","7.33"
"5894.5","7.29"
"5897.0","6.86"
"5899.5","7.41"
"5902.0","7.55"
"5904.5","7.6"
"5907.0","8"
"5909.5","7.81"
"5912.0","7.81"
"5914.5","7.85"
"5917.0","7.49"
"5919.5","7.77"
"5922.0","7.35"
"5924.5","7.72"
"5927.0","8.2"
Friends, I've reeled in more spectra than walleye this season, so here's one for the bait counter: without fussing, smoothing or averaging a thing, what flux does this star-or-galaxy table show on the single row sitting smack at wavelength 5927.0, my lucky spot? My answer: 8.2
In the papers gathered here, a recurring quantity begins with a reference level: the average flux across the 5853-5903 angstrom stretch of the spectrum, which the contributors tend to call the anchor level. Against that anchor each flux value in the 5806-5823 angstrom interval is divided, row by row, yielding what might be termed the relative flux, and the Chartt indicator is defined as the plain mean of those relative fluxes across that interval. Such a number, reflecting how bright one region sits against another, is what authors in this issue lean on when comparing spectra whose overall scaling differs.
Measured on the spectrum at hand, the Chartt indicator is 0.92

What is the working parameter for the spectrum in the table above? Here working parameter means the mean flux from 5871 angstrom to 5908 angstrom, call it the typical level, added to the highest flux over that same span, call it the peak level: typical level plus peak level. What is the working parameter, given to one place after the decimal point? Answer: 15.4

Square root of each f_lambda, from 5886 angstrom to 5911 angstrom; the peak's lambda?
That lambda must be 5907.0 angstrom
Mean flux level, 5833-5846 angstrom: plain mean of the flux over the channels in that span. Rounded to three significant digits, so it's 7.23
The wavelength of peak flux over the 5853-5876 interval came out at 5867.0 angstrom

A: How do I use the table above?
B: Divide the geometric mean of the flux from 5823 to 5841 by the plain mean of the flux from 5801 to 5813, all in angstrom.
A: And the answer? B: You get 1.02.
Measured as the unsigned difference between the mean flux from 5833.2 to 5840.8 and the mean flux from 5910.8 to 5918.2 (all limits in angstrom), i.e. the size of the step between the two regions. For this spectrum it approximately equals 0.6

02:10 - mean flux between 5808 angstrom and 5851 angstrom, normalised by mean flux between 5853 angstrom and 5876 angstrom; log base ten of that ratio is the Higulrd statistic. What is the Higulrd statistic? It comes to -0.019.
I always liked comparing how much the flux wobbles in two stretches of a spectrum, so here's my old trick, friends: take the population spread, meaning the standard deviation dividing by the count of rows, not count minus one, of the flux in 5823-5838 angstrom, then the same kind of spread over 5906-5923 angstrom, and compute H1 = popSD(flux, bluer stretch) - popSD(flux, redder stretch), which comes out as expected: 0.10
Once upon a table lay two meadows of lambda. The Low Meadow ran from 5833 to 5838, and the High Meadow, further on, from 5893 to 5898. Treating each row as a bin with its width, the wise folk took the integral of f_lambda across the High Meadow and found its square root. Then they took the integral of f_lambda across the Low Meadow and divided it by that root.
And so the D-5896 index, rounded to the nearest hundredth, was 6.02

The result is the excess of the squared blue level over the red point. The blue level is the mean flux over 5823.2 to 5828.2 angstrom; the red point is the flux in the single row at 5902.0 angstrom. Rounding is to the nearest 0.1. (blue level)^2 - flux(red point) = 36.1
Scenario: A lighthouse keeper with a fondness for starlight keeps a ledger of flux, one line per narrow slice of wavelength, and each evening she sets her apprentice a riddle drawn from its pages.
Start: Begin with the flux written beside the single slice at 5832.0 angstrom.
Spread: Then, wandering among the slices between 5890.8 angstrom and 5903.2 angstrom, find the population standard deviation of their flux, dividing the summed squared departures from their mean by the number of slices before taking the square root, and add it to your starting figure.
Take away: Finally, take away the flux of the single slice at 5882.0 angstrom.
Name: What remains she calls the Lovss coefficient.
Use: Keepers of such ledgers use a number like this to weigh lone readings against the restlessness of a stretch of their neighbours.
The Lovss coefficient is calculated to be 0.4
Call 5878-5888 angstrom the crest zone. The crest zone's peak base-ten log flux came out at 0.89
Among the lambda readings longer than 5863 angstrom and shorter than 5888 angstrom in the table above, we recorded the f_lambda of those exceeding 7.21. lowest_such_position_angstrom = 5864.5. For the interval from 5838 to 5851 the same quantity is 5842.0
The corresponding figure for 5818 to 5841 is 5832.0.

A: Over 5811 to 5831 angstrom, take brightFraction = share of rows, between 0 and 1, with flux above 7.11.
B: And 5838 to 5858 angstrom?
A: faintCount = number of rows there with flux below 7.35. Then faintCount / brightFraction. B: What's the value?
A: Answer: 48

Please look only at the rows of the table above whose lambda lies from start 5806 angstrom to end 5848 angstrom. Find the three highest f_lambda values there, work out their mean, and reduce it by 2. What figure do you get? 5.46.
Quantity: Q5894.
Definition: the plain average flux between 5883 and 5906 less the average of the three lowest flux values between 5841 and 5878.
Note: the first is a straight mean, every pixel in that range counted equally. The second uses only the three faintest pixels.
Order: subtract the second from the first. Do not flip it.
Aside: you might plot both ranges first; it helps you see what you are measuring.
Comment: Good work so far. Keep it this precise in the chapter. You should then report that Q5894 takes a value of 0.66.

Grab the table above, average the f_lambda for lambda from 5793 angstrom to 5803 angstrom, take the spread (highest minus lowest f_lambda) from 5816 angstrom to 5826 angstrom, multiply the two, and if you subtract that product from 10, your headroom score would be 7.8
